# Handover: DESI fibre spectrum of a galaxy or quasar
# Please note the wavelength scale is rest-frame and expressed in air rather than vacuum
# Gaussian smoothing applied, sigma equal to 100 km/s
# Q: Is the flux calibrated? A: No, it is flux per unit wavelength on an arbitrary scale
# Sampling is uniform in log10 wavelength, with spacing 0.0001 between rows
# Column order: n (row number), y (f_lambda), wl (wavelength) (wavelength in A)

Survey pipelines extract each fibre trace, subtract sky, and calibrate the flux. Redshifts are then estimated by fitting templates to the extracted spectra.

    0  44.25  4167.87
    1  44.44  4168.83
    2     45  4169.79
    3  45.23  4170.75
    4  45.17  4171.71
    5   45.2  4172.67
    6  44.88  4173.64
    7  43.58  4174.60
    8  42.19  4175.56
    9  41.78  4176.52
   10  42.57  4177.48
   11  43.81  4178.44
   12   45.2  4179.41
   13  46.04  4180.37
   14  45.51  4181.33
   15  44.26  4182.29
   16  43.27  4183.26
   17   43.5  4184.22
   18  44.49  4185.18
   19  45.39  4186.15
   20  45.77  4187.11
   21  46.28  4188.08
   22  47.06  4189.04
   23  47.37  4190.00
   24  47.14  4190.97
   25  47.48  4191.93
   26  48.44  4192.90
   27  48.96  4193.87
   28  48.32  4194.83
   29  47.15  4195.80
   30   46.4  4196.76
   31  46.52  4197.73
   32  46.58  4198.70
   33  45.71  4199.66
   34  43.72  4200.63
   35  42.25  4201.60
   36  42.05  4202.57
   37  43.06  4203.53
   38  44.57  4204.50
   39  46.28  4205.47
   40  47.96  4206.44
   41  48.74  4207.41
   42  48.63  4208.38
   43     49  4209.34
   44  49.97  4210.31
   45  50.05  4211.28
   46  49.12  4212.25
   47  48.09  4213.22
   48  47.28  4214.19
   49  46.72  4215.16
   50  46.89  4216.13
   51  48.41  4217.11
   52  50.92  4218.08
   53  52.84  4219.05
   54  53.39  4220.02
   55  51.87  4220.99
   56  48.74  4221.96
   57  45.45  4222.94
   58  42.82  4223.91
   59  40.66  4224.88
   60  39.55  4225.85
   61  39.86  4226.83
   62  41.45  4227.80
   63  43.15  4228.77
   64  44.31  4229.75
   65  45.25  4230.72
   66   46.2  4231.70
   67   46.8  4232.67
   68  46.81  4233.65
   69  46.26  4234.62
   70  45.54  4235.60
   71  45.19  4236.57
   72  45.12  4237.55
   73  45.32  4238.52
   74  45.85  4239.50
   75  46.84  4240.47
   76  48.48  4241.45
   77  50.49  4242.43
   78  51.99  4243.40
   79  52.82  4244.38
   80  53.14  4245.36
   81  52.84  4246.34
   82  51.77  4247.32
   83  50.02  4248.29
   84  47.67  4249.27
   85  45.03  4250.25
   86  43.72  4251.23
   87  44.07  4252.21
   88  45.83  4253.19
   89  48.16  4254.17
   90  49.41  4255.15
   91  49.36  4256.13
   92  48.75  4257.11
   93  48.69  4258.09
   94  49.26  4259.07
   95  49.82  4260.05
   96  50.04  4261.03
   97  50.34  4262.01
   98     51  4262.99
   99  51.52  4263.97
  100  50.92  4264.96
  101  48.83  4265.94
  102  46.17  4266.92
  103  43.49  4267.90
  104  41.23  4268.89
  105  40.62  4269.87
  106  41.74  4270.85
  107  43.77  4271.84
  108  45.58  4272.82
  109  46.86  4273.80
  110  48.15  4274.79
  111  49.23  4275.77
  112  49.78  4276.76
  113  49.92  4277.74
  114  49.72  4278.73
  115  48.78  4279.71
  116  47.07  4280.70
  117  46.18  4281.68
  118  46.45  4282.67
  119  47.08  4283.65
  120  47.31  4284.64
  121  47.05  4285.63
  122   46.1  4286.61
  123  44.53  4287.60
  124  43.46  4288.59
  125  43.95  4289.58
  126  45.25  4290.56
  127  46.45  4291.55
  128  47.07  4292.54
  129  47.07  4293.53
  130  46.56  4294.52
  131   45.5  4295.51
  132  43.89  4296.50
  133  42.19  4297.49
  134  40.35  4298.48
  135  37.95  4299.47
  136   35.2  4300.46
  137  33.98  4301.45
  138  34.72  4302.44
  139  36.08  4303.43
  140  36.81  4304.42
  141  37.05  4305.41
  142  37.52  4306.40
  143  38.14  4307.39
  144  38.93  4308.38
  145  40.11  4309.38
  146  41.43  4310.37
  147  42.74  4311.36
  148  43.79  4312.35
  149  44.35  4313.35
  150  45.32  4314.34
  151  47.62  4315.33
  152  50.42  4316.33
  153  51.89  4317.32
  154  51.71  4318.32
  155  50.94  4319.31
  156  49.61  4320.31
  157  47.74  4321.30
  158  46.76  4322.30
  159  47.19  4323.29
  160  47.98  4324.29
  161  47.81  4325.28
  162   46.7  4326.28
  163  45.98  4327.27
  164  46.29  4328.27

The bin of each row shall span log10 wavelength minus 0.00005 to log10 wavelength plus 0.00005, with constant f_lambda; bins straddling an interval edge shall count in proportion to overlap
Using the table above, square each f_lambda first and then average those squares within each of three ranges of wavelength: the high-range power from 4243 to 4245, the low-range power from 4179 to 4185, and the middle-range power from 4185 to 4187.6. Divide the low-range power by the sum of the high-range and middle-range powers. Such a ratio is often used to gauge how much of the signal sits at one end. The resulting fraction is 0.42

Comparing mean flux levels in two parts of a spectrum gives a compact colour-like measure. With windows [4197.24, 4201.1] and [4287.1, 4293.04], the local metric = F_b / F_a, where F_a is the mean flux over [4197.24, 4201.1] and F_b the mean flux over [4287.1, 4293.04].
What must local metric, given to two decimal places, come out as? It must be 0.99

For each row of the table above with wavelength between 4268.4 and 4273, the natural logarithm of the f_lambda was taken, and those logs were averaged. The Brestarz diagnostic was 3.75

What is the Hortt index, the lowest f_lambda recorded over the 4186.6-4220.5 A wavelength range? 42.05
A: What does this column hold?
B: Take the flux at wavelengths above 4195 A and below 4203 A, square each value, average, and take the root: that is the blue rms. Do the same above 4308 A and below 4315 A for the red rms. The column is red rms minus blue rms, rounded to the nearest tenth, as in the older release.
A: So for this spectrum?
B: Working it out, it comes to -2.7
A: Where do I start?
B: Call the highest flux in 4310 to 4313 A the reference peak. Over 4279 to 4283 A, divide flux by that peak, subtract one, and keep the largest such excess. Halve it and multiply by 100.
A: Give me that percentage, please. 5.7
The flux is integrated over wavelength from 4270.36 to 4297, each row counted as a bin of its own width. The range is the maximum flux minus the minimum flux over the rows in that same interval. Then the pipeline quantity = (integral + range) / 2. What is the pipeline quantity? 623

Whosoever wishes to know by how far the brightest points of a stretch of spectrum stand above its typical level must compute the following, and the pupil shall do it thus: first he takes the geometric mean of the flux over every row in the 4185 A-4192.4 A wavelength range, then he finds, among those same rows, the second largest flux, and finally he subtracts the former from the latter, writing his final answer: 1.0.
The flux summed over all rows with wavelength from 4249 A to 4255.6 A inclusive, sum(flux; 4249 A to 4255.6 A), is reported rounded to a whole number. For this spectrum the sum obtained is 324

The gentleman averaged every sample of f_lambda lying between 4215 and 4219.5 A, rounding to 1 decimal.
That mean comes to 49.2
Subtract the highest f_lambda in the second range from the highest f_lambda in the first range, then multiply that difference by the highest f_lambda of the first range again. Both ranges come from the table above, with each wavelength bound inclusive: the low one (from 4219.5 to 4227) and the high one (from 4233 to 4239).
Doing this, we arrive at 351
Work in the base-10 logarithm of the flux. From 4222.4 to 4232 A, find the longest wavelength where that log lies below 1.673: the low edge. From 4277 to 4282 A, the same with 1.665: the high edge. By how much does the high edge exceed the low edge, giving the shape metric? 50.0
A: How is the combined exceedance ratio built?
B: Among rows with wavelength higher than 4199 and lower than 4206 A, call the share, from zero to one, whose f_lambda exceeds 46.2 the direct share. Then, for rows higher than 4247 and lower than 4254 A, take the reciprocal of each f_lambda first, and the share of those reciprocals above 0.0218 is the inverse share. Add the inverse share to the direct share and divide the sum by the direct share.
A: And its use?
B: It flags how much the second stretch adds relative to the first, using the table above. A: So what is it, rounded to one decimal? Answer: 5.0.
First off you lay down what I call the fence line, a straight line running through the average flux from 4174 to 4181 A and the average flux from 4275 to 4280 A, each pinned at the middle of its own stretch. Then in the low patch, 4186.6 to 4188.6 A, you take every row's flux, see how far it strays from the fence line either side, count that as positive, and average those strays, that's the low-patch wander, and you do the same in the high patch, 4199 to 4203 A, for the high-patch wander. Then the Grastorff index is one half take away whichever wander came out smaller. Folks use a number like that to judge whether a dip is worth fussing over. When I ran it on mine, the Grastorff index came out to -1.3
